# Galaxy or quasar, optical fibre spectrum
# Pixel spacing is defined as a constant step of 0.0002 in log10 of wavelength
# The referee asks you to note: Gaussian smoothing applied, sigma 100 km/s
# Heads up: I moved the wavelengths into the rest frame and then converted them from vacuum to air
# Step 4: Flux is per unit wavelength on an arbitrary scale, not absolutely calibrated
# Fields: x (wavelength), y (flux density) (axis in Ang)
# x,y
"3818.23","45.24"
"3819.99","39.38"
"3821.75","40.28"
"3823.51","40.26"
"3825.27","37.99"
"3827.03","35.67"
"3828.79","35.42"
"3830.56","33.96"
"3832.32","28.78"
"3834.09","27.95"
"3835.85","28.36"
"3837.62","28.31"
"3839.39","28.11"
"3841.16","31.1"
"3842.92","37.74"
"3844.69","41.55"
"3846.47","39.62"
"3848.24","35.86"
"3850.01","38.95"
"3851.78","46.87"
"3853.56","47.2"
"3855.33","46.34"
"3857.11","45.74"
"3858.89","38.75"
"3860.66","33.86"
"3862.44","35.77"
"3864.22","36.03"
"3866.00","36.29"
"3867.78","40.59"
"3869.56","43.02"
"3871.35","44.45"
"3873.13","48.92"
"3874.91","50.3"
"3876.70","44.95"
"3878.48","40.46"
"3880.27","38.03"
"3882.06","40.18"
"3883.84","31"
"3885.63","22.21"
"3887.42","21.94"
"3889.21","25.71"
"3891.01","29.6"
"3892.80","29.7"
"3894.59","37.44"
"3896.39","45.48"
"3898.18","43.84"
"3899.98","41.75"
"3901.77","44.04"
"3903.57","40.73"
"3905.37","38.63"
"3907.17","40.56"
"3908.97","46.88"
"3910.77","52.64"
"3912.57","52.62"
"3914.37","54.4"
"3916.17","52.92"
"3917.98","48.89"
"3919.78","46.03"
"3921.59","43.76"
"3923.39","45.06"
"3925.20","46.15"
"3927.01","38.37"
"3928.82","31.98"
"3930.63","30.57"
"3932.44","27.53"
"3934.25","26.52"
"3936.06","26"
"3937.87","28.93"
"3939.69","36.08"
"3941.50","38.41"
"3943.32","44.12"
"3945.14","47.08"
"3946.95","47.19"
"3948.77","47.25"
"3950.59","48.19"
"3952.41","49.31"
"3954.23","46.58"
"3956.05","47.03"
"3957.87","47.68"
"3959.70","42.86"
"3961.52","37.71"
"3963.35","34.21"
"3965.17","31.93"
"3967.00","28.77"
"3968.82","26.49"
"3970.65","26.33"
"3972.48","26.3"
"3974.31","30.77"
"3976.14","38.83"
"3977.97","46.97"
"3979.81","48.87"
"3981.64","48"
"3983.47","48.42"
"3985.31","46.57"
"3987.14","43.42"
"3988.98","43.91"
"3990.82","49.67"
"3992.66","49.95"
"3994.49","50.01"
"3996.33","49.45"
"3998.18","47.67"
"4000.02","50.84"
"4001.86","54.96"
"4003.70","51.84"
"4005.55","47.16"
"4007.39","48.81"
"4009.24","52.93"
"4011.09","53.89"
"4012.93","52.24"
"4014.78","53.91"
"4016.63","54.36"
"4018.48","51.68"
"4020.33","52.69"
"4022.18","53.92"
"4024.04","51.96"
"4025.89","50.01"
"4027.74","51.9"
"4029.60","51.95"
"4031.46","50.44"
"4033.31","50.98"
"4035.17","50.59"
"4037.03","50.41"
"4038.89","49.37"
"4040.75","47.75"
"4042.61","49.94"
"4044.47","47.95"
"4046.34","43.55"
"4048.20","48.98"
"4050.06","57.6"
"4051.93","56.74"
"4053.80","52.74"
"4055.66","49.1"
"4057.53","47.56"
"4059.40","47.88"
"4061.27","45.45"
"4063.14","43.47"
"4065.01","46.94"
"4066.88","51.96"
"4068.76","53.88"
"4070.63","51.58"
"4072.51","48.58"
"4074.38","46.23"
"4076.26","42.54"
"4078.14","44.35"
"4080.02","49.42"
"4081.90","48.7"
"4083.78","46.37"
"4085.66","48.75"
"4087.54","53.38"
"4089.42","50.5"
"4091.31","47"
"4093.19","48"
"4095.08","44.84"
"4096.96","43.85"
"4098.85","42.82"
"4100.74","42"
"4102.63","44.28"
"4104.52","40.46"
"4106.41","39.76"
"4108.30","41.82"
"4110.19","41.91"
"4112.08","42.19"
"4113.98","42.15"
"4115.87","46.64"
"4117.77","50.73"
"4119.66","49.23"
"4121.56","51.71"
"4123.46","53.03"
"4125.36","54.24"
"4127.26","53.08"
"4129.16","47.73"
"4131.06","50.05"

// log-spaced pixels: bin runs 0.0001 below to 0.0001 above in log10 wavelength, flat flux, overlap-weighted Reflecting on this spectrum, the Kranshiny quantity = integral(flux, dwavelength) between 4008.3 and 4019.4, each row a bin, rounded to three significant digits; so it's 590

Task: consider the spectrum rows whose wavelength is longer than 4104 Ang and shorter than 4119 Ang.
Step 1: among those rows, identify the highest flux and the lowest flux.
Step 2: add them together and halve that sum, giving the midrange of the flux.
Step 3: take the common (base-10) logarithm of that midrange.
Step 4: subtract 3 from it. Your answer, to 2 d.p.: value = -1.34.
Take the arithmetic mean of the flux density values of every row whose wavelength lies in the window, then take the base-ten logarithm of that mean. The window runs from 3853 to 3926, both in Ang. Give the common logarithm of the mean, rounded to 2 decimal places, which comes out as 1.62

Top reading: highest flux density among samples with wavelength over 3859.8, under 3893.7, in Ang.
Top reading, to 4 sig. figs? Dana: 50.30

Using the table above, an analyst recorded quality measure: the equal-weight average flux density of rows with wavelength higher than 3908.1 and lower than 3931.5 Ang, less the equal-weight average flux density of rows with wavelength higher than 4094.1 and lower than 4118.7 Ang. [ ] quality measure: 2.1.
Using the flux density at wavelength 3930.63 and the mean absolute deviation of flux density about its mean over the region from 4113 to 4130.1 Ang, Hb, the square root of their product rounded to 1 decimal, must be 9.6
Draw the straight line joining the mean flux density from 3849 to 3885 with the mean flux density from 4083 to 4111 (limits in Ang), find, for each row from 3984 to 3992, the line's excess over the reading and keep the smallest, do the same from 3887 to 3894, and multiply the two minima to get -76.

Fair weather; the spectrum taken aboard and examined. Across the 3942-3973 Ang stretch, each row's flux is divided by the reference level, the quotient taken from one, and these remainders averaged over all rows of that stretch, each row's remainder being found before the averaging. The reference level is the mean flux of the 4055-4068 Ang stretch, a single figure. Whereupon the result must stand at 0.16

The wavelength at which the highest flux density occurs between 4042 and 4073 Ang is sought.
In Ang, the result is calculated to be 4050.06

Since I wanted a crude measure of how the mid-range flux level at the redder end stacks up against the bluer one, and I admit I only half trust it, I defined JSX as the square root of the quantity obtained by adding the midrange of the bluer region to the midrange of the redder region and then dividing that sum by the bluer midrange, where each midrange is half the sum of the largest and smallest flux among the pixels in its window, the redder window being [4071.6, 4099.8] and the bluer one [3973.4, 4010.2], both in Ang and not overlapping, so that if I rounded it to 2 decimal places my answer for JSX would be 1.46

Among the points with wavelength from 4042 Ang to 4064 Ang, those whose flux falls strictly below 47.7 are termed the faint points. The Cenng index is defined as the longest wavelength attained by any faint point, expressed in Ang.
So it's 4063.14 Ang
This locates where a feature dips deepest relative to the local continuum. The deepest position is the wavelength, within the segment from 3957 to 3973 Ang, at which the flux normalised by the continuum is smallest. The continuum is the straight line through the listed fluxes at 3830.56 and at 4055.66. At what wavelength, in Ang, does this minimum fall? 3972.48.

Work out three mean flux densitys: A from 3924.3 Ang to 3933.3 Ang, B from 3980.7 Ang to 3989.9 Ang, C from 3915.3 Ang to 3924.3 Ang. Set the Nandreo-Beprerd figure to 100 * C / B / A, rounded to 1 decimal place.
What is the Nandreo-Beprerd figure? 2.9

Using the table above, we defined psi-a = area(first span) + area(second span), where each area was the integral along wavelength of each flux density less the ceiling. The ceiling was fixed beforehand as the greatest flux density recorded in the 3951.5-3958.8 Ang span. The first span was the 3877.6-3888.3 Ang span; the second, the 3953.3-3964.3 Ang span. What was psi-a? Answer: -255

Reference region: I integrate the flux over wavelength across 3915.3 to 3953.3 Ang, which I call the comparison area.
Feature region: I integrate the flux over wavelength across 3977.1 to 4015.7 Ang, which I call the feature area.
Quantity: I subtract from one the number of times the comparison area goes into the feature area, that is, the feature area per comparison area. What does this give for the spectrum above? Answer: -0.242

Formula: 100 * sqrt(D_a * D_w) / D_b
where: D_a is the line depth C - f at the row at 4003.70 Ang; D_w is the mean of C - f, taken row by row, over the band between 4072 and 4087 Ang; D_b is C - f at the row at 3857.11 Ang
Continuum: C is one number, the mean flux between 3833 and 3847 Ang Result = -127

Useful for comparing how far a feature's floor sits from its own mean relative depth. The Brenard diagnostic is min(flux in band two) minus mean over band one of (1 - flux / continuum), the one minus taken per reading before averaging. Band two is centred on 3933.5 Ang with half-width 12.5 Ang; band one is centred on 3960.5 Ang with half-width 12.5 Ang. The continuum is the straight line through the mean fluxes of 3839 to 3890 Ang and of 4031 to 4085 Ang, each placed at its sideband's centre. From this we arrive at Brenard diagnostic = 25.9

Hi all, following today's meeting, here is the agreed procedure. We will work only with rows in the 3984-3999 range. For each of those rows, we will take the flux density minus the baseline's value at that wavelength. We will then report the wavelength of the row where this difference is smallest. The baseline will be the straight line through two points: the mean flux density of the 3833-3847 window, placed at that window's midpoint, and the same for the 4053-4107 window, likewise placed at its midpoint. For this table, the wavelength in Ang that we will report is 3987.14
